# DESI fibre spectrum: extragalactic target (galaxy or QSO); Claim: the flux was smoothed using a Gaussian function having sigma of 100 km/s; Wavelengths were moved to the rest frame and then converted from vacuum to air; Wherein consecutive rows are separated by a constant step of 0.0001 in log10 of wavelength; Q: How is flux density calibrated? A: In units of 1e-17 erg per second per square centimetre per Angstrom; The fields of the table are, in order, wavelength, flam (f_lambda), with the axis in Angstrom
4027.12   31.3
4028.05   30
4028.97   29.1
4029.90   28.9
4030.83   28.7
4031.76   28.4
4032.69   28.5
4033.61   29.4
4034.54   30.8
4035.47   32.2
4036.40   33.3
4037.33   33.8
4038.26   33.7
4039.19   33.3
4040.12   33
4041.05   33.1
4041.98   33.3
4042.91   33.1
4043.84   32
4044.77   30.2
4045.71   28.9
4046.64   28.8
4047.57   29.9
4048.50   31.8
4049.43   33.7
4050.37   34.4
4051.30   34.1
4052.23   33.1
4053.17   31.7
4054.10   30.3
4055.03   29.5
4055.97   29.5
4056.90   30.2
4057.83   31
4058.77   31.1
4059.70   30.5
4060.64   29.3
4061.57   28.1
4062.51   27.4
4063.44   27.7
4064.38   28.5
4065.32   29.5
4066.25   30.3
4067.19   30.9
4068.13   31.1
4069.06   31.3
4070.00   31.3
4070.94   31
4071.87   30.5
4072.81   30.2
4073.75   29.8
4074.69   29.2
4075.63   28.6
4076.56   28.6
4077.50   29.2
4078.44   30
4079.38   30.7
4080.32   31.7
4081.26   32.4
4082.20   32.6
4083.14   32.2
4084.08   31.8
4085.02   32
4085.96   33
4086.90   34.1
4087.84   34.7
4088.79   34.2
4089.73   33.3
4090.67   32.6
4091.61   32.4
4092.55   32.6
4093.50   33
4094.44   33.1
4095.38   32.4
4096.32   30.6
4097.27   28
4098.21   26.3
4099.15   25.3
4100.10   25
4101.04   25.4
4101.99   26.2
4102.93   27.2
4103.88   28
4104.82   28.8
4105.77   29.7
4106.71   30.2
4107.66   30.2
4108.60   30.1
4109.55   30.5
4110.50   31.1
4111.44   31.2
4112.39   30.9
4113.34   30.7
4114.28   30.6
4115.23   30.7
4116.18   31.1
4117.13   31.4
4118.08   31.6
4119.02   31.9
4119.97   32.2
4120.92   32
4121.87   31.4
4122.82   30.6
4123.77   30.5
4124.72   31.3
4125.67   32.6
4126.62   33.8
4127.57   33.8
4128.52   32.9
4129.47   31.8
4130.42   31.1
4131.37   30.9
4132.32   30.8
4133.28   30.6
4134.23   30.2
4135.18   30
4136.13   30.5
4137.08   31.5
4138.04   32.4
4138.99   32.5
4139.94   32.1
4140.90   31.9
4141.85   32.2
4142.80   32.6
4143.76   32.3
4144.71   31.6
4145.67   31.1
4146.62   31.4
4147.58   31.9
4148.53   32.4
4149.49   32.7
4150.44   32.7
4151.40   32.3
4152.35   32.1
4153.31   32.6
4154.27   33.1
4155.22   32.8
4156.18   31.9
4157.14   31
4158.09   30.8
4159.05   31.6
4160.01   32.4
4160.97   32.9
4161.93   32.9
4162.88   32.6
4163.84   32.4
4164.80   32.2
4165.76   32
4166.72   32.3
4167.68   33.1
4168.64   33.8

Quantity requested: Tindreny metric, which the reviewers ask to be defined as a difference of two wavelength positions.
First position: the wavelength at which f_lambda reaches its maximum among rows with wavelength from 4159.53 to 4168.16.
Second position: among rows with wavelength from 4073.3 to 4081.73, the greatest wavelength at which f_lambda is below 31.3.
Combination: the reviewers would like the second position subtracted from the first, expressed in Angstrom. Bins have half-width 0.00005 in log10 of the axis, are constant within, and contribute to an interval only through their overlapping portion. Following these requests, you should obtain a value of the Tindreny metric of 88.3 Angstrom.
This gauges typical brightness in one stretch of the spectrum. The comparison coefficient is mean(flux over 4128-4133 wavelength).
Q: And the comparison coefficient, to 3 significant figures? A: 31.5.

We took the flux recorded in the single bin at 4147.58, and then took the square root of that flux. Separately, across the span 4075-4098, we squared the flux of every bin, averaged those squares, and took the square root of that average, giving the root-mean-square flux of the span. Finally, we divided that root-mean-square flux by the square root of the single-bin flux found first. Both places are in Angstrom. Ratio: 5.64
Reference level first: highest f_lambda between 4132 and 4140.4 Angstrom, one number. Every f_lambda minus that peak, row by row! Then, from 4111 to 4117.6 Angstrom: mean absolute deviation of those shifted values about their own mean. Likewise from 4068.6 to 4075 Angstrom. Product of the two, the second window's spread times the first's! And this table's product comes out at 0.16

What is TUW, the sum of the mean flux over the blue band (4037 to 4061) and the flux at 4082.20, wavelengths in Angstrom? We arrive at 64.3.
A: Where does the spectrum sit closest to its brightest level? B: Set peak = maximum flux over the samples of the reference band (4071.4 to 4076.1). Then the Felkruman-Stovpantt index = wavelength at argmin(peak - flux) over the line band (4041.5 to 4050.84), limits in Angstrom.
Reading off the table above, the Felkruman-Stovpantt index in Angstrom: 4050.37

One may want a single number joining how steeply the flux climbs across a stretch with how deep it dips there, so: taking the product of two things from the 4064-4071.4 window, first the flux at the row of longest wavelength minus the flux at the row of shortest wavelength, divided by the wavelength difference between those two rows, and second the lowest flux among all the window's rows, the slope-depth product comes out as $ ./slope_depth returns 11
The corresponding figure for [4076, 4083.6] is 16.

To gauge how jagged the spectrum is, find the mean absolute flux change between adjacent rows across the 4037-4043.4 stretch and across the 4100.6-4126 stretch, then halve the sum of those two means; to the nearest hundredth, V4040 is 0.34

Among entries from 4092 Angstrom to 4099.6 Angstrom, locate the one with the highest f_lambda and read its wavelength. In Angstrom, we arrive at 4094.44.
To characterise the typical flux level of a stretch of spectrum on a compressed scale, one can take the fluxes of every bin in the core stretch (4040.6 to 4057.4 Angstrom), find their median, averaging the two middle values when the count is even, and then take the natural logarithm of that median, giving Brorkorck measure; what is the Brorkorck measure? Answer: 3.46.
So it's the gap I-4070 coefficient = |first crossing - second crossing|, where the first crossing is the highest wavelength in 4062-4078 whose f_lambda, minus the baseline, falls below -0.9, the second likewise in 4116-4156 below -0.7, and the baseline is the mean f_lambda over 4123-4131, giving 69.1 Angstrom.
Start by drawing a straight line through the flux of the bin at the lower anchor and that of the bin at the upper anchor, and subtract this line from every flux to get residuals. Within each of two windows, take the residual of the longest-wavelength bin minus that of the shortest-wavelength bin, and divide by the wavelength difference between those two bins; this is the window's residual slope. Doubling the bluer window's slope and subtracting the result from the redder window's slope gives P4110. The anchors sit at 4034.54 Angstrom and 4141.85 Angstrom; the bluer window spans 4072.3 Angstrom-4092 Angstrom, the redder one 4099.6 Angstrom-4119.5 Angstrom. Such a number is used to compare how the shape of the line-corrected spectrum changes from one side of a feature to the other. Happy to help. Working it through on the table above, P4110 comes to 0.1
